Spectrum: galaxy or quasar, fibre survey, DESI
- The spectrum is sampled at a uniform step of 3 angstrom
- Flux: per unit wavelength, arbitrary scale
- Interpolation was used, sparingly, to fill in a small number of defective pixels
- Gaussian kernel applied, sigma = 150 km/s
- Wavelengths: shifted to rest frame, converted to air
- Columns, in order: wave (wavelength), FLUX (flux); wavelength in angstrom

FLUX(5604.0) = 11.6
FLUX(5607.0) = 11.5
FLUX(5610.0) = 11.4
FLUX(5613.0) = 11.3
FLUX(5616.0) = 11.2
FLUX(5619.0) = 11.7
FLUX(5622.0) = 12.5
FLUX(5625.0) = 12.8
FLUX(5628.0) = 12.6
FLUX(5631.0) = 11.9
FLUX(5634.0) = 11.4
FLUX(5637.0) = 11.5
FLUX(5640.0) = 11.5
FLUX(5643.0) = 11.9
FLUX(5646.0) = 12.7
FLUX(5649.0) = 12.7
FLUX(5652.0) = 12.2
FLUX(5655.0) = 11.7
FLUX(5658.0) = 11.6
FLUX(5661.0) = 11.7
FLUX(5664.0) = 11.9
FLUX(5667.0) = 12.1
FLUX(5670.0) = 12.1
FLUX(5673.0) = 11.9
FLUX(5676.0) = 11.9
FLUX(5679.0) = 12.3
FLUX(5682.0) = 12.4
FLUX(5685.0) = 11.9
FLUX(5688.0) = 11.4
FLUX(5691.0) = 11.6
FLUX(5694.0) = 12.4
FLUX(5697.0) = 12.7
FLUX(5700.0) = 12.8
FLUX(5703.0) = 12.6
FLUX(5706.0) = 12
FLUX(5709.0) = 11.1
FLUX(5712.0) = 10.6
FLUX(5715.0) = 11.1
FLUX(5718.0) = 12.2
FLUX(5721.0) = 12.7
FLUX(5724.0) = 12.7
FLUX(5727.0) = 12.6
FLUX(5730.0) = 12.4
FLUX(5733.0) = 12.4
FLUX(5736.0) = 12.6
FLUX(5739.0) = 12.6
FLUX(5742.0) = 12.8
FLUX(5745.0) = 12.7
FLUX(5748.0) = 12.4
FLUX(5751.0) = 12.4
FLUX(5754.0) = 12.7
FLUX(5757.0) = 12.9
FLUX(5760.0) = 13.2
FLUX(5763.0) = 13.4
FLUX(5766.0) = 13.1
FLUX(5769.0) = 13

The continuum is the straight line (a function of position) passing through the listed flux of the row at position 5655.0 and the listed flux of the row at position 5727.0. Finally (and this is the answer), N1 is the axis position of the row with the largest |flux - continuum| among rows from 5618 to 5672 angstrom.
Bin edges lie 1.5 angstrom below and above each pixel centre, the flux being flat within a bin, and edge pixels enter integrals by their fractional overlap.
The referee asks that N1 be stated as 5625.0 angstrom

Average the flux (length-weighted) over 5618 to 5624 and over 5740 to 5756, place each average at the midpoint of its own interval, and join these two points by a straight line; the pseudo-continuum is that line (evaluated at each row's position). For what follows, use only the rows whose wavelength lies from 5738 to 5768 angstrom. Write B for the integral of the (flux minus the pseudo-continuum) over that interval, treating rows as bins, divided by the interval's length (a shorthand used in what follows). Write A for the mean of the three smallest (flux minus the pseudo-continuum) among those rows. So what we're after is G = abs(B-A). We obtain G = 0.34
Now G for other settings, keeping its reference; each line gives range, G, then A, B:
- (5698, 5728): 1.11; -1.56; -0.45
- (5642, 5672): 0.40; -0.65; -0.25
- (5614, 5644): 0.53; -0.85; -0.33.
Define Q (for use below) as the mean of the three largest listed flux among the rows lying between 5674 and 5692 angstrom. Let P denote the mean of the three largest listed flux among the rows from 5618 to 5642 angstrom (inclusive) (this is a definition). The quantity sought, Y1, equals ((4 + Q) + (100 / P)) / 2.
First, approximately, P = 12.6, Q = 12.2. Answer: 12.06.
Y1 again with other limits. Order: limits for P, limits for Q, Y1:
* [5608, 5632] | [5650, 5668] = 11.99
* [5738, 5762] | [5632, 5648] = 11.87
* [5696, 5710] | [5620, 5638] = 12.25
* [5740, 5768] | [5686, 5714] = 12.13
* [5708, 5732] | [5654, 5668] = 11.90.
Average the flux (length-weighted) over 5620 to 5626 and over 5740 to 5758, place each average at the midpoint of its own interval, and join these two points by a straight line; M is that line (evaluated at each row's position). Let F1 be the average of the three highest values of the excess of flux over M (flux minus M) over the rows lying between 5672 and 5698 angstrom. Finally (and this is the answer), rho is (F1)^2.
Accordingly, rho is 0.011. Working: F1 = -0.10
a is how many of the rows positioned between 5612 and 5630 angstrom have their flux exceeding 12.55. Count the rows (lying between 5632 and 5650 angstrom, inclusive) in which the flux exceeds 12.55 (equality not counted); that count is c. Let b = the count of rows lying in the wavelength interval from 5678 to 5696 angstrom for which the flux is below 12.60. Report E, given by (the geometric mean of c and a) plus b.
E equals 8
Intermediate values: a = 2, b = 6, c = 2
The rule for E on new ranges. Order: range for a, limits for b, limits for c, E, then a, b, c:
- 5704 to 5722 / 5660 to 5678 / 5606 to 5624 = 6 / 1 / 6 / 0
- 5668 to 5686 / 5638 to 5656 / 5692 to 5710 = 4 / 0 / 4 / 3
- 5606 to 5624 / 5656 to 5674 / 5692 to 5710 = 6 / 0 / 6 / 3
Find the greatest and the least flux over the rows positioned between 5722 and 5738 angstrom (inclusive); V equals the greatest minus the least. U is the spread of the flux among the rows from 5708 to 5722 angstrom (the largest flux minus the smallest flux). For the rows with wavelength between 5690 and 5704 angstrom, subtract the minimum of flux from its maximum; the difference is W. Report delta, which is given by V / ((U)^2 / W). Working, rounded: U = 2.1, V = 0.3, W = 1.2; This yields 0.08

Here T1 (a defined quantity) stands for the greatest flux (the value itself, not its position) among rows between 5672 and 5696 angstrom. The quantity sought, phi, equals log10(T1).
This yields 1.09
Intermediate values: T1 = 12.4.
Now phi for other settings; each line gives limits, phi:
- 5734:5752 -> 1.11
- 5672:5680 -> 1.09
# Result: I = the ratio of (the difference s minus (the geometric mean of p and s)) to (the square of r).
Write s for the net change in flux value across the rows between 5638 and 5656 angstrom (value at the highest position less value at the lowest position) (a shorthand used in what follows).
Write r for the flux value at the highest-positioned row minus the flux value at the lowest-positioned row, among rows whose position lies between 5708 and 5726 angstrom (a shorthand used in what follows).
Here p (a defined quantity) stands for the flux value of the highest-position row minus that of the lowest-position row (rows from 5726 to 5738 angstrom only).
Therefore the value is 0.1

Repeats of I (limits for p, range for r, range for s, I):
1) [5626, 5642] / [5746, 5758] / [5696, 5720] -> -5.0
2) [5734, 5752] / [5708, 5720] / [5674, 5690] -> -0.7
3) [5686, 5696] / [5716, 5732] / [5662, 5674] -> 0.0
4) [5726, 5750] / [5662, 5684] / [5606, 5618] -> -2.2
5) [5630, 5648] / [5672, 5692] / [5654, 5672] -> -1.8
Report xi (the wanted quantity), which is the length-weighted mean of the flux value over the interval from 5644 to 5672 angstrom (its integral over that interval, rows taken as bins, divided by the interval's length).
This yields 12.07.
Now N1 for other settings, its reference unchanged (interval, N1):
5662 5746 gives 5712.0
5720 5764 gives 5751.0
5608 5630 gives 5625.0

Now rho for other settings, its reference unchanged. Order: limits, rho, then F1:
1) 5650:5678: 0.204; -0.45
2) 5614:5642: 0.005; 0.07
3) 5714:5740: 0.002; 0.04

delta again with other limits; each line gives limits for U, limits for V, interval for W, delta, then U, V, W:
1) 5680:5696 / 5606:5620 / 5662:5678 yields 0.10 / 1.0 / 0.5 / 0.2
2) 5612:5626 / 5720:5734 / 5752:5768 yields 0.08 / 1.6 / 0.3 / 0.7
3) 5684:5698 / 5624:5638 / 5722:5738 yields 0.25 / 1.3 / 1.4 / 0.3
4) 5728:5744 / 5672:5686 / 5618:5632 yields 3.44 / 0.4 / 0.5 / 1.1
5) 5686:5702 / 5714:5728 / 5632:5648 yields 1.06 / 1.4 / 1.6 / 1.3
